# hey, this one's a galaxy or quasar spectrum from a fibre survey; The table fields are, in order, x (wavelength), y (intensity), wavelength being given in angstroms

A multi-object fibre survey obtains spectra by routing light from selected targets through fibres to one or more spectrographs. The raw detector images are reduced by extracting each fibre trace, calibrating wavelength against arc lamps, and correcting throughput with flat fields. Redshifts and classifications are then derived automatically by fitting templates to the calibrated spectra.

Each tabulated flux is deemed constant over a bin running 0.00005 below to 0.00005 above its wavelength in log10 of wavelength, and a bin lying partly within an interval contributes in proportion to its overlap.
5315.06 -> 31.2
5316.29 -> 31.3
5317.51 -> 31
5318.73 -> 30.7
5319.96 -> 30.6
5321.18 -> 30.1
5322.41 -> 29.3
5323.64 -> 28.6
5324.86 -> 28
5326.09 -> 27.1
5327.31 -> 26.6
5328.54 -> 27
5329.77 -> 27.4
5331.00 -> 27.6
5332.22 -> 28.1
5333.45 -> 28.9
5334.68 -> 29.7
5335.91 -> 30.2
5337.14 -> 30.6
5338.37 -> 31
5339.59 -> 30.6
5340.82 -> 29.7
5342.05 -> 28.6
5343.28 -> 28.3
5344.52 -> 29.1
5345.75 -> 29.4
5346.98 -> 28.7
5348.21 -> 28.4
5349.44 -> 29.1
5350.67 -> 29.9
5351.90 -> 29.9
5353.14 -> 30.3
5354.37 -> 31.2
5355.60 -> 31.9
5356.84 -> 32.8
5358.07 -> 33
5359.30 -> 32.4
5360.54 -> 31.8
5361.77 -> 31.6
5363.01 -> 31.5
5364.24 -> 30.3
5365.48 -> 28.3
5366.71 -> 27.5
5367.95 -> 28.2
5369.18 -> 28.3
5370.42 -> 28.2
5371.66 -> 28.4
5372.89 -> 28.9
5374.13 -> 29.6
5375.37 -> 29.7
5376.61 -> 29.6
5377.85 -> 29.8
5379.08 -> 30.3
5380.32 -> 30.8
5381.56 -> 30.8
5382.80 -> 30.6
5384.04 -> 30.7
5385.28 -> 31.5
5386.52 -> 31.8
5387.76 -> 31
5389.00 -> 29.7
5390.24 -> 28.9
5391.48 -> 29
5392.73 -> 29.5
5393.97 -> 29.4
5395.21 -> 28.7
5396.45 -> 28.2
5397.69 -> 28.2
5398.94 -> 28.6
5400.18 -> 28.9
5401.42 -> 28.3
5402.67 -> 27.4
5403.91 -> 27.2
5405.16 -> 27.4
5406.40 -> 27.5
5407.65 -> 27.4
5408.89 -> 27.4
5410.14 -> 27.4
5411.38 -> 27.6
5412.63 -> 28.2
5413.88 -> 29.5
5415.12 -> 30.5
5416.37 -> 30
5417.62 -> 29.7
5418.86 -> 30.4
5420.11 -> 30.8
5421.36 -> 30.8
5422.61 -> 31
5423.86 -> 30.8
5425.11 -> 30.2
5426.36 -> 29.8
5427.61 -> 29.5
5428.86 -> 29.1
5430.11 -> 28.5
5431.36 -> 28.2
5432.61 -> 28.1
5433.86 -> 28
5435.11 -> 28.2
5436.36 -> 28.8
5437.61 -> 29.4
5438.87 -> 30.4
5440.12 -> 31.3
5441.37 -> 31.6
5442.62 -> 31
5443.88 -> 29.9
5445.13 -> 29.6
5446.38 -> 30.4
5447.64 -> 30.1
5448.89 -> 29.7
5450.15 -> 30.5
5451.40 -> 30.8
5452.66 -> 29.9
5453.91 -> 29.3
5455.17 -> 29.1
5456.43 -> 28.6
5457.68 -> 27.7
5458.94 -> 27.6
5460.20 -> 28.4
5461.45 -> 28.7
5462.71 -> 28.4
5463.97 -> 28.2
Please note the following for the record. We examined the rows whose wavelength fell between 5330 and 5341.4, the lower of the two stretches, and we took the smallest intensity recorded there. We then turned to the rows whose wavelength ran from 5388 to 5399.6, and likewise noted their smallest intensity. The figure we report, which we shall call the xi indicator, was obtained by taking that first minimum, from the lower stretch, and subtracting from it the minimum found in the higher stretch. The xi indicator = -0.6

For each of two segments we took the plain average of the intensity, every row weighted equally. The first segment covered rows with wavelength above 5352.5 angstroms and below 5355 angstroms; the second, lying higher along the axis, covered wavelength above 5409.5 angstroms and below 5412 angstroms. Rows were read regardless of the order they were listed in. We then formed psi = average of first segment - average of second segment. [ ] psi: 3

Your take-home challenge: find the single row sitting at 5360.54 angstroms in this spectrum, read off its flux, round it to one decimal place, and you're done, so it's 31.8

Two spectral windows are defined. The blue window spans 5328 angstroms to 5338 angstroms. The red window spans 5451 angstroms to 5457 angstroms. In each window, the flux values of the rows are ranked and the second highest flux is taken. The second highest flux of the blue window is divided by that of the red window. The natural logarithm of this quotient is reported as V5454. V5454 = 0.01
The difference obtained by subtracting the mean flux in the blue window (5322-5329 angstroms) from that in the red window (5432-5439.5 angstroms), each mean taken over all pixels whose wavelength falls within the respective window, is 1.1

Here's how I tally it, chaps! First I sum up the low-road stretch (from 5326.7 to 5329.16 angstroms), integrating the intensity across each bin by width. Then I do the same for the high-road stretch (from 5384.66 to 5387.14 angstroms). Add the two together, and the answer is 144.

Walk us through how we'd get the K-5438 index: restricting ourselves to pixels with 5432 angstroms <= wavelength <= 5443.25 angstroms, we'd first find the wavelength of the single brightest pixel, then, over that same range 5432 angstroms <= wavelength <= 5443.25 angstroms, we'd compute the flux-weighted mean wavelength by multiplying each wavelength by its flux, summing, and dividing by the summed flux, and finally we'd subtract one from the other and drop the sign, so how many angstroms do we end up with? 3.6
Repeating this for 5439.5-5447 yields 1.8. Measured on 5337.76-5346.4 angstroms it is 3.6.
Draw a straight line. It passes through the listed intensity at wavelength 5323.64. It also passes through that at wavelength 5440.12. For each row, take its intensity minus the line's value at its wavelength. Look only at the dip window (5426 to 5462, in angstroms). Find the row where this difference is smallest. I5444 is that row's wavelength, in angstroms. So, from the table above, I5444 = 5458.94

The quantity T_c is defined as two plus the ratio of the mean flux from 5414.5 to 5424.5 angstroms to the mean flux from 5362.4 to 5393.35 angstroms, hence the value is 3.026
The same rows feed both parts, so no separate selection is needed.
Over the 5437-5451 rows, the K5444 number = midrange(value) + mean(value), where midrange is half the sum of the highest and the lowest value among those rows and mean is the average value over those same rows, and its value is 60.9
